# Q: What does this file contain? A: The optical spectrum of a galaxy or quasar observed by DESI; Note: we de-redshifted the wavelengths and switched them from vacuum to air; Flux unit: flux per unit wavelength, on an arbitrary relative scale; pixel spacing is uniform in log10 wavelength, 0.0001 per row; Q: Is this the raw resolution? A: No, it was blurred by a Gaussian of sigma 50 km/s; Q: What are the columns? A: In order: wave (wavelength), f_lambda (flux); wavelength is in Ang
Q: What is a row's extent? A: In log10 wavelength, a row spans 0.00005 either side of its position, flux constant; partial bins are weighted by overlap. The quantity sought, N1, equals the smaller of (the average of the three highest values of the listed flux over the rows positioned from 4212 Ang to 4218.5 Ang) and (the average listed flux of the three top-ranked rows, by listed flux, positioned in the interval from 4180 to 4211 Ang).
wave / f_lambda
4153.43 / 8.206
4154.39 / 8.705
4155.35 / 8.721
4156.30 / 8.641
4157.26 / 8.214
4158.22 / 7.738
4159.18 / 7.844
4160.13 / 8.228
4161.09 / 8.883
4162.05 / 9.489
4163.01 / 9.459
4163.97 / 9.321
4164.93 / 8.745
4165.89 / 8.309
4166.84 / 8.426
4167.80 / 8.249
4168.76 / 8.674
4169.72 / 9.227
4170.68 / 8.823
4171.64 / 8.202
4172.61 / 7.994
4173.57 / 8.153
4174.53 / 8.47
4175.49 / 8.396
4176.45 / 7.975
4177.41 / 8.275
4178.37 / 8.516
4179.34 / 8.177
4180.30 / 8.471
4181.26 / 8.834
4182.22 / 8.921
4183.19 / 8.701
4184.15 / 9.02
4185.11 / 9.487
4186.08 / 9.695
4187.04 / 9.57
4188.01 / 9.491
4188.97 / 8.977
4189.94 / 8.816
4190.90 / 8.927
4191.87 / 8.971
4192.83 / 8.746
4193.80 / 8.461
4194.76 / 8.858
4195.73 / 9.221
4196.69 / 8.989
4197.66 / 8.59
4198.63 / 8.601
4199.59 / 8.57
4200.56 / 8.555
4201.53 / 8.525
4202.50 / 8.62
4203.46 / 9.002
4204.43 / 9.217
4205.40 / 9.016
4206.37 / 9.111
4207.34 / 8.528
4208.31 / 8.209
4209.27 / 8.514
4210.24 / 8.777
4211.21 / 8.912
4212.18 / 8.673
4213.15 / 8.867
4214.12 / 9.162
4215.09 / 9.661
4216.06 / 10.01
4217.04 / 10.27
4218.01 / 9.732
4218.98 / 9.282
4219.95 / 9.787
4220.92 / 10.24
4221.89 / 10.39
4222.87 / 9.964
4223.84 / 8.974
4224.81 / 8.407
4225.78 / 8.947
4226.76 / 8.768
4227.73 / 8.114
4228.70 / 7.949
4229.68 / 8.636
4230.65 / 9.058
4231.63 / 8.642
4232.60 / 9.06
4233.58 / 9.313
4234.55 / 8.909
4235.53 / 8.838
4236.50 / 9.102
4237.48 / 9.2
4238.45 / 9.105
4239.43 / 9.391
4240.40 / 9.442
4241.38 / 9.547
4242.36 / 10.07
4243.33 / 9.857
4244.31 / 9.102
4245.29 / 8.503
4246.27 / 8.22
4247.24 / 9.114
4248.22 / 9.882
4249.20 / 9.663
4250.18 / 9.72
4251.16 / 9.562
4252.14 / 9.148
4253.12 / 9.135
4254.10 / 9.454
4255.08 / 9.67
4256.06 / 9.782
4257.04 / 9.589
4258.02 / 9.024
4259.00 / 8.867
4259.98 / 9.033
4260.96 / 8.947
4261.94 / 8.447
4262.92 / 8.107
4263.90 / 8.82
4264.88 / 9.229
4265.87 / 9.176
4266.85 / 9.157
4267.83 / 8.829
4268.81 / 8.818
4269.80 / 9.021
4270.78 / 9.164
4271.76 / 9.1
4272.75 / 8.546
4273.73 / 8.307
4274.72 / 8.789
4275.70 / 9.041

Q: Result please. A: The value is 9.59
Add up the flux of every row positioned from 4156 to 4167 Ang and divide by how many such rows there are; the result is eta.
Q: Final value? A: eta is 8.61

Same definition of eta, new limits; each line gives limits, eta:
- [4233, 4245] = 9.32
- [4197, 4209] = 8.71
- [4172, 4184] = 8.41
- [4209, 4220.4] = 9.30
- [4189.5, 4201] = 8.78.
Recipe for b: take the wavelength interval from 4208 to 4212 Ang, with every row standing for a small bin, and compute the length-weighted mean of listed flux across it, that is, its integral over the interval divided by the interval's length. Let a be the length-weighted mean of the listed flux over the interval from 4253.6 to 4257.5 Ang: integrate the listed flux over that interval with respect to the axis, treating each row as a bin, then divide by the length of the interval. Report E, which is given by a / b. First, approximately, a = 9.62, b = 8.64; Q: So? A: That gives 1.11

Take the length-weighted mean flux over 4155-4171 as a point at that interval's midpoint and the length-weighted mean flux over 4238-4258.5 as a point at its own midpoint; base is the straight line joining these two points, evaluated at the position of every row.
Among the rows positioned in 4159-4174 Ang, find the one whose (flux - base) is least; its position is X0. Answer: 4159.18 Ang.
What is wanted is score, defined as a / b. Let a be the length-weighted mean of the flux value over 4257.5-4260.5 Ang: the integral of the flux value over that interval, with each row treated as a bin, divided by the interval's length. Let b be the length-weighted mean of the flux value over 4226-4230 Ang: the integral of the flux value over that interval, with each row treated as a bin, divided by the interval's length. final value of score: 1.07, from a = 8.99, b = 8.4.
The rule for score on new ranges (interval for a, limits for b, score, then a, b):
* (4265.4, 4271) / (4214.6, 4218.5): 0.91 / 9.03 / 9.9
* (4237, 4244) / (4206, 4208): 1.09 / 9.51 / 8.7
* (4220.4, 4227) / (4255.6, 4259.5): 1.01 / 9.41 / 9.3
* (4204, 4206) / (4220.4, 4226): 0.96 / 9.10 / 9.5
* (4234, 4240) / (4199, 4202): 1.07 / 9.11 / 8.6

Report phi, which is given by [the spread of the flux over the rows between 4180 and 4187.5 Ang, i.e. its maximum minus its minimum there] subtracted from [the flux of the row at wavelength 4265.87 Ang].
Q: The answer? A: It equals 8.0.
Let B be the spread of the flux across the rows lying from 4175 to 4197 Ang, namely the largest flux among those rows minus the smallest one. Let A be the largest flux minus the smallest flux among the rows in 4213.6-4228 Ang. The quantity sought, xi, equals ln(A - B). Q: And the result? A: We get -0.59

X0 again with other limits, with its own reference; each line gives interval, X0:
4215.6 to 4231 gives 4228.70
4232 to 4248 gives 4246.27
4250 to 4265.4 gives 4262.92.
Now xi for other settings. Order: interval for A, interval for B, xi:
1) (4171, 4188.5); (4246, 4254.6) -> -2.85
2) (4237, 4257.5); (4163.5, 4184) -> -0.69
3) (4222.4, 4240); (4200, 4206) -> 0.28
